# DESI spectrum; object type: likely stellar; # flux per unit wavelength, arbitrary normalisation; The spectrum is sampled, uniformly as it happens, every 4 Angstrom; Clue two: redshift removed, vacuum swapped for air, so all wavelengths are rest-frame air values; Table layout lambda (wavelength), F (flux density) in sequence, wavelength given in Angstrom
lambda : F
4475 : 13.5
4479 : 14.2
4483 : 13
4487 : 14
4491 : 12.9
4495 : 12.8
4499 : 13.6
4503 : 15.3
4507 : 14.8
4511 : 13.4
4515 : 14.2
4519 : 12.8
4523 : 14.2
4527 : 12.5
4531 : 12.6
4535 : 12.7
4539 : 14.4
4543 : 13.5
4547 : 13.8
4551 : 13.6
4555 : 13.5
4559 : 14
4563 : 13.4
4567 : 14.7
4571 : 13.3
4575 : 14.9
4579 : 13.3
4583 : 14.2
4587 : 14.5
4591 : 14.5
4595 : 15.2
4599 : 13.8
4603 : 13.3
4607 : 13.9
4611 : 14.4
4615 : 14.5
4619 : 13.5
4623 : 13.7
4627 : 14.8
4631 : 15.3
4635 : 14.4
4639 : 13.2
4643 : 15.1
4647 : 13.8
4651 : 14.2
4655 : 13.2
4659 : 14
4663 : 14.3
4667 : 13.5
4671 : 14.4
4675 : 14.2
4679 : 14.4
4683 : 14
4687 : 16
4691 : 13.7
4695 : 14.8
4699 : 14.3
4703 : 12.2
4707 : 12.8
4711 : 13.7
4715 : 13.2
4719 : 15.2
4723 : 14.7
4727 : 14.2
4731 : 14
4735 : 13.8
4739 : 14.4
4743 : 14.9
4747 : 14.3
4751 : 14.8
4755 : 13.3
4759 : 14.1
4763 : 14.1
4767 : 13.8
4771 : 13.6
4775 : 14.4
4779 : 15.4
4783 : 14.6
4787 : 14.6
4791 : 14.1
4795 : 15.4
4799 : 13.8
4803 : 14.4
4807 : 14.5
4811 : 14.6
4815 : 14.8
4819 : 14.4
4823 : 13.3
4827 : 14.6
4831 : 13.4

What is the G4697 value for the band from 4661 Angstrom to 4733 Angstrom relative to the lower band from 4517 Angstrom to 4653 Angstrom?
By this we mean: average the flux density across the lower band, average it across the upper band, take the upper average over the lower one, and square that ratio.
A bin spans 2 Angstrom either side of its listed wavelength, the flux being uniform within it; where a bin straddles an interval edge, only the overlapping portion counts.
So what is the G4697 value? 1.023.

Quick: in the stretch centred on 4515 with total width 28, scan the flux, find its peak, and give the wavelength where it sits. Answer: 4503 Angstrom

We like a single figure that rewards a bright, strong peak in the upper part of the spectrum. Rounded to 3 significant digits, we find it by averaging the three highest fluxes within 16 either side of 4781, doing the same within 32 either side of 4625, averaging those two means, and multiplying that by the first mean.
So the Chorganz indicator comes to 230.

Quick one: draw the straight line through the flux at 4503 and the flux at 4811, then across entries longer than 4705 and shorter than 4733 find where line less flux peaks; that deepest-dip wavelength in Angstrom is 4707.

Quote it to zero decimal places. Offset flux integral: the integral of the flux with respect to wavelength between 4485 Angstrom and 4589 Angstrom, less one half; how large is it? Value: 1427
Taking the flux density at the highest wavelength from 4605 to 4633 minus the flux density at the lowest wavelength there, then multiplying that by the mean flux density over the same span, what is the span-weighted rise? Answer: 20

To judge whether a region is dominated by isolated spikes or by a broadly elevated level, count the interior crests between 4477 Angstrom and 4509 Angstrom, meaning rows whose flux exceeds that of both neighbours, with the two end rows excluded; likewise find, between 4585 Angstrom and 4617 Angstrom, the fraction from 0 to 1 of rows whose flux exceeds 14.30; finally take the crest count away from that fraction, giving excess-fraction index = -1.4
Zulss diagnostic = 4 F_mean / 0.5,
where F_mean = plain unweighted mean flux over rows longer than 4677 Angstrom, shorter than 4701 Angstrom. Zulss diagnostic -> 116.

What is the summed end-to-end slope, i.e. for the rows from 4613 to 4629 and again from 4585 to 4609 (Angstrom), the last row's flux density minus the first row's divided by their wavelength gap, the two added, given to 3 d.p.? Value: -0.005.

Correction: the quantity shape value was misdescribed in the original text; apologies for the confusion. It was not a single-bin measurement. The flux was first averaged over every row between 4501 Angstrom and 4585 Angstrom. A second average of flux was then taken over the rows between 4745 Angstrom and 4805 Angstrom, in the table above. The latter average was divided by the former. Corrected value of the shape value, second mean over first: 1.04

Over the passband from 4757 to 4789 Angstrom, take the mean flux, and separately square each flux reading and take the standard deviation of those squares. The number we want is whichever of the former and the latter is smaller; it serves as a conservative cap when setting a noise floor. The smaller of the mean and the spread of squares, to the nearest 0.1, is 14.3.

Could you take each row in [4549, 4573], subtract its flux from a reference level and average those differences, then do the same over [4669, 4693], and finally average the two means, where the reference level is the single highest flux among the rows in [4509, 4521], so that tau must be 0.10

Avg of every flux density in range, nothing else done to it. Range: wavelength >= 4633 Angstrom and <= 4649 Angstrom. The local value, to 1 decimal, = 14.1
